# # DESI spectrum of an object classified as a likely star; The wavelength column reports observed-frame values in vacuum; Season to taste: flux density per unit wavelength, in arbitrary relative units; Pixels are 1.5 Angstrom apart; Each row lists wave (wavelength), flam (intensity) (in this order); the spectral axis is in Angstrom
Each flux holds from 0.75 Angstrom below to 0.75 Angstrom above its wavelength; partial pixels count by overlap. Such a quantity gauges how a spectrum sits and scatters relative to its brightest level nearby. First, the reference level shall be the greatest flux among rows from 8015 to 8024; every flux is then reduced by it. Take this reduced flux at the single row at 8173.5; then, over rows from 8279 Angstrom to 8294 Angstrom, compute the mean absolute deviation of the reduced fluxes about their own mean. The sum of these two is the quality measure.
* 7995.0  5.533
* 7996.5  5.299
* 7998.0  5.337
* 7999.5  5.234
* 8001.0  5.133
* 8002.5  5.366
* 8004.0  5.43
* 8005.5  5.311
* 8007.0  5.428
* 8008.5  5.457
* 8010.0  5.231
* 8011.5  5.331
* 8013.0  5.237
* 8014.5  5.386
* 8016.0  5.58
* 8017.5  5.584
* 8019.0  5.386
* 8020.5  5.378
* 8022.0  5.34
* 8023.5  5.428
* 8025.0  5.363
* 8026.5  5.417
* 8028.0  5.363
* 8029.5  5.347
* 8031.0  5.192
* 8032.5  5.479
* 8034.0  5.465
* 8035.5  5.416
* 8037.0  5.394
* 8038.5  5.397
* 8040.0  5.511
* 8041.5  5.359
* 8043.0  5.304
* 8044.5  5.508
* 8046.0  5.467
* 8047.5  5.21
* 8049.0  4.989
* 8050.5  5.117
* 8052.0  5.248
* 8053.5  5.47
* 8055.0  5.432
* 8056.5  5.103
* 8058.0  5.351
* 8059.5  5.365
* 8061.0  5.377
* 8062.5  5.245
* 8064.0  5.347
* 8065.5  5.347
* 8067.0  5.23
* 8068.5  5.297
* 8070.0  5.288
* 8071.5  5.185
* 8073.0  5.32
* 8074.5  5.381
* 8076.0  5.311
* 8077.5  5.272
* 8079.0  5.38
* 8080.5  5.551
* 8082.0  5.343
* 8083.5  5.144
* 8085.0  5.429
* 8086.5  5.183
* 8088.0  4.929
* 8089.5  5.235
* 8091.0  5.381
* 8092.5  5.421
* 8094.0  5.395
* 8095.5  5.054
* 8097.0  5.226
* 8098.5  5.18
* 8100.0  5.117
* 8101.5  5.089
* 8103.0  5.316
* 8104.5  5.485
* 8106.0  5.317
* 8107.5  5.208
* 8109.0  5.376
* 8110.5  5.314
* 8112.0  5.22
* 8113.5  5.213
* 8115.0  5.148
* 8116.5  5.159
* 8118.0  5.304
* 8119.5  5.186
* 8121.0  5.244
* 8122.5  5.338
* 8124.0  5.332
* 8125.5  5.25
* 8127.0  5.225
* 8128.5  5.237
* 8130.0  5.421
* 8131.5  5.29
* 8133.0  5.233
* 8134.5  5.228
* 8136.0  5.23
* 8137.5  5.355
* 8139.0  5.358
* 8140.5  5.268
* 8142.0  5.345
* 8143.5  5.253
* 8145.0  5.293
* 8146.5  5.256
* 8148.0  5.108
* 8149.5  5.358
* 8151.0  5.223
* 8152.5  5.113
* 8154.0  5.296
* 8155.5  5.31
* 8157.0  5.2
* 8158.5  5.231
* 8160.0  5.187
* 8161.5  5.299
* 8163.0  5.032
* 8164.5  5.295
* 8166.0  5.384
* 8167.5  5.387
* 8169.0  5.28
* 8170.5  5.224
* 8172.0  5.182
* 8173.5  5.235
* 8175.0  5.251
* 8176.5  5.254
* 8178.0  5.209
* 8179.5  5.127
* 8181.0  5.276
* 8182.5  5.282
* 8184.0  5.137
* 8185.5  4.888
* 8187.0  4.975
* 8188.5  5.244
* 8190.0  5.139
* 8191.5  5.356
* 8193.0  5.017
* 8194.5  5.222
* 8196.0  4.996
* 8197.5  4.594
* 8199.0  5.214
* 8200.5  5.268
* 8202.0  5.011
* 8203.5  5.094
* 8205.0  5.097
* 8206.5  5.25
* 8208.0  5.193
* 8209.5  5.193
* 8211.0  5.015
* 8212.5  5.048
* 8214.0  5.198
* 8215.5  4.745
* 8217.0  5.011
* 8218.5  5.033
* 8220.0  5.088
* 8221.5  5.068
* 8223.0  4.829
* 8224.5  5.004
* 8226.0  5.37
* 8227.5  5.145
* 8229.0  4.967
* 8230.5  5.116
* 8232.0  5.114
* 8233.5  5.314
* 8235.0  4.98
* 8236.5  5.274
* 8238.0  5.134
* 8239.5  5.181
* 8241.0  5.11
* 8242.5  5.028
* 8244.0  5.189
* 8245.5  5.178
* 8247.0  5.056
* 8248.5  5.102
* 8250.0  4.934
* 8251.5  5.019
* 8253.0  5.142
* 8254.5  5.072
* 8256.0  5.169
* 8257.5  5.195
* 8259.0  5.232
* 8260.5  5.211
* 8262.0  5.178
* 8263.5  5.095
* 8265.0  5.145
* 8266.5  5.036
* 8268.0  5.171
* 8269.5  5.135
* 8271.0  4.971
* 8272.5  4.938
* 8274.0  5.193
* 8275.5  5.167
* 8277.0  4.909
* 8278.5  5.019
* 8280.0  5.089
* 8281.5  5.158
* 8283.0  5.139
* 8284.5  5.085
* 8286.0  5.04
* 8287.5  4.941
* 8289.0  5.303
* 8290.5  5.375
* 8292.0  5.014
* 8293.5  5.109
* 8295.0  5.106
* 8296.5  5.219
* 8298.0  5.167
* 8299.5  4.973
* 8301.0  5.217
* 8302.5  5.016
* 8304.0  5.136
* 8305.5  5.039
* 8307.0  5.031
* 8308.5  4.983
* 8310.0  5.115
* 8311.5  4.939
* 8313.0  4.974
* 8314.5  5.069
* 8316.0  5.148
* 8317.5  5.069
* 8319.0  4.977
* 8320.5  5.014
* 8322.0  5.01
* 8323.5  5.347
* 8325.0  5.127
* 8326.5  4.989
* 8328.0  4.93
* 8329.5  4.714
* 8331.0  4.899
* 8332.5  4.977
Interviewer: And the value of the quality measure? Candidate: -0.25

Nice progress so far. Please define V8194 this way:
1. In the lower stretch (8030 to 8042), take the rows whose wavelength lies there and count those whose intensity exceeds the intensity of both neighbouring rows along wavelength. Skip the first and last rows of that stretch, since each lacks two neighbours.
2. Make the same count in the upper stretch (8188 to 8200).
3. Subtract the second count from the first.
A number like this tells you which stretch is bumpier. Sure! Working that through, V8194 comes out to 0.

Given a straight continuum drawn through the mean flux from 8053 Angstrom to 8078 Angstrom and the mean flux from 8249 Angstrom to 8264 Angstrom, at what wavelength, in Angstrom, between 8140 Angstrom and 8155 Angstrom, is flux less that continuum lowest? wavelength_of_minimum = 8148.0 Angstrom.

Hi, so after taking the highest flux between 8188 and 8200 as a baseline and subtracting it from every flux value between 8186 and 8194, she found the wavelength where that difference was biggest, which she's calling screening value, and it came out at 8191.5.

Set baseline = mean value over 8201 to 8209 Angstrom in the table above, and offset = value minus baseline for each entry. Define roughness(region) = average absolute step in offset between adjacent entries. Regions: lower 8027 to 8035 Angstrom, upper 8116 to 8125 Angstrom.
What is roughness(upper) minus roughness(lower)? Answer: -0.034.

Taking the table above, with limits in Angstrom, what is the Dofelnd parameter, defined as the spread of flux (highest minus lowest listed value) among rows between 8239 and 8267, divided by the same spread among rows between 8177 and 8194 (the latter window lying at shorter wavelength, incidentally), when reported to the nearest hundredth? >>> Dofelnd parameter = 0.64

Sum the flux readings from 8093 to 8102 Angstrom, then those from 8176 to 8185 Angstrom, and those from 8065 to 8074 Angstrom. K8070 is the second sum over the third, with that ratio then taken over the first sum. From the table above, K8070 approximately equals 0.0318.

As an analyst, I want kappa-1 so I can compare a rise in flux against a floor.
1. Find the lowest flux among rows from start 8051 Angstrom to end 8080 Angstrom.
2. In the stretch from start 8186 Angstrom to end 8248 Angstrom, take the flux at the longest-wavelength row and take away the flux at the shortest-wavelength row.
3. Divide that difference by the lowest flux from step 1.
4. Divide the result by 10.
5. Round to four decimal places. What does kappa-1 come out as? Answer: 0.0016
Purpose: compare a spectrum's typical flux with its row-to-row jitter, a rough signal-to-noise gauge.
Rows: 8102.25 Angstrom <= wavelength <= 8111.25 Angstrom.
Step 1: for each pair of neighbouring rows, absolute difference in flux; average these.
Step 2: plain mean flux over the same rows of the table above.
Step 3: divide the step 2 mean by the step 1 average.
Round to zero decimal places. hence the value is 39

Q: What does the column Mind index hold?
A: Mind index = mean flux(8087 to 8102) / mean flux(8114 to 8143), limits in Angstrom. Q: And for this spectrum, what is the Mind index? 0.987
